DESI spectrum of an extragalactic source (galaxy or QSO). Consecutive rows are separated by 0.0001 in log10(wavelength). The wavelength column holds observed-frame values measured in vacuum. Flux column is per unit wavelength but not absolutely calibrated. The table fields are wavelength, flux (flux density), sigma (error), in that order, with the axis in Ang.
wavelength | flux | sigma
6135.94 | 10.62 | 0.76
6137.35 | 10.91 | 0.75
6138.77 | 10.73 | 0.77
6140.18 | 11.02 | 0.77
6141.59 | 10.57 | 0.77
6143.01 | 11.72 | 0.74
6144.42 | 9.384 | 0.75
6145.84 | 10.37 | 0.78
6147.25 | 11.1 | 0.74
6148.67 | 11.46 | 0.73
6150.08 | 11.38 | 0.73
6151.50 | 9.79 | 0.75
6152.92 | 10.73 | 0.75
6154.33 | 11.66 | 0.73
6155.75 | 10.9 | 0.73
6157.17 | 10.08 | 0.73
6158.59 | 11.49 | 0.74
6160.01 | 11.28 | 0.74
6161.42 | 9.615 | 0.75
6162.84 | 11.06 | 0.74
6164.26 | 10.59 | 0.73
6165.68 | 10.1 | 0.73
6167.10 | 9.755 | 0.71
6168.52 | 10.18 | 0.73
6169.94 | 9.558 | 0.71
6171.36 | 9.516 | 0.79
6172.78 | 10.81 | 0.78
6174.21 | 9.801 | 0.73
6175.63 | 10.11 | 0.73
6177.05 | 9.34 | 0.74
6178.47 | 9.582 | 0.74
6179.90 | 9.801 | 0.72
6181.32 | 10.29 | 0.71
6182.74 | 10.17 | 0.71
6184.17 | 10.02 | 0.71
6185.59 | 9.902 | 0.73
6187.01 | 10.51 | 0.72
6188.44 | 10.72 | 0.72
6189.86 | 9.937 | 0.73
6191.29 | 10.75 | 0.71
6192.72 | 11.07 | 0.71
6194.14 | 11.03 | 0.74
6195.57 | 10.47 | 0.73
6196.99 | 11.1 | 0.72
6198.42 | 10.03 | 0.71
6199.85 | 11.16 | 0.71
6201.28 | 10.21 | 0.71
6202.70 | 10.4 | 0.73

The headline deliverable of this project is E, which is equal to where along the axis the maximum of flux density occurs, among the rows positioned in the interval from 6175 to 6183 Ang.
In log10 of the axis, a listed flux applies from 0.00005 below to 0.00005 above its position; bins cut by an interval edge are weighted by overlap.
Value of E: 6181.32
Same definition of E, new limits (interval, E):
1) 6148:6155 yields 6154.33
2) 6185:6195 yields 6192.72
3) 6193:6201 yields 6199.85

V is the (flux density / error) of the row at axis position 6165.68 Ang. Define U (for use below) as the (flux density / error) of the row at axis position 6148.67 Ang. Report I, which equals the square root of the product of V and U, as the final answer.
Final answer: 14.7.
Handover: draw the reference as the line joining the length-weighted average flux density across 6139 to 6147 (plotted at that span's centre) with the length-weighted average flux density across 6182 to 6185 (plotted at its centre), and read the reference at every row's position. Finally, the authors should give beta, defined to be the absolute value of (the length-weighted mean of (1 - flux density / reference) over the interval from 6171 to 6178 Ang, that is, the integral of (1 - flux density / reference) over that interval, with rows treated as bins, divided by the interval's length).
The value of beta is 0.03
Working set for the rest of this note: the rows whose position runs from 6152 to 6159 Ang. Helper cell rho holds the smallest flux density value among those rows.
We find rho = 10.08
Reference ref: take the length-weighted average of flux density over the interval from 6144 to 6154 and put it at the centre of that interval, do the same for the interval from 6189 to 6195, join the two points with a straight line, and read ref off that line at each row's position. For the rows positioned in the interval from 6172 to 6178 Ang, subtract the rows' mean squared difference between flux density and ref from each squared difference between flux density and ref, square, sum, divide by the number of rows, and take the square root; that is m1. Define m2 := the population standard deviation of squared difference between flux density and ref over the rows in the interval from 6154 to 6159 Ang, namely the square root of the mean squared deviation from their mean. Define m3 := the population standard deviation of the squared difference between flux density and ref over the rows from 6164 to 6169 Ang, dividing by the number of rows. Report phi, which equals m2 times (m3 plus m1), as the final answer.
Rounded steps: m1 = 0.68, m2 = 0.339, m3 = 0.311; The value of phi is 0.34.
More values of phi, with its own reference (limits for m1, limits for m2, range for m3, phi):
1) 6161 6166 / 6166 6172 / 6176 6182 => 0.46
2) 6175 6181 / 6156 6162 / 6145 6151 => 0.24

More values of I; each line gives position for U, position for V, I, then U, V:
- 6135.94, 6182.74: 14.1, 14.0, 14.3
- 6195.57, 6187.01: 14.5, 14.3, 14.6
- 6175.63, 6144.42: 13.2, 13.8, 12.5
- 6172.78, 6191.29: 14.5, 13.9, 15.1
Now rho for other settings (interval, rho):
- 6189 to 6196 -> 9.937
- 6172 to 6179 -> 9.34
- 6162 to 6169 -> 9.755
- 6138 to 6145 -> 9.384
